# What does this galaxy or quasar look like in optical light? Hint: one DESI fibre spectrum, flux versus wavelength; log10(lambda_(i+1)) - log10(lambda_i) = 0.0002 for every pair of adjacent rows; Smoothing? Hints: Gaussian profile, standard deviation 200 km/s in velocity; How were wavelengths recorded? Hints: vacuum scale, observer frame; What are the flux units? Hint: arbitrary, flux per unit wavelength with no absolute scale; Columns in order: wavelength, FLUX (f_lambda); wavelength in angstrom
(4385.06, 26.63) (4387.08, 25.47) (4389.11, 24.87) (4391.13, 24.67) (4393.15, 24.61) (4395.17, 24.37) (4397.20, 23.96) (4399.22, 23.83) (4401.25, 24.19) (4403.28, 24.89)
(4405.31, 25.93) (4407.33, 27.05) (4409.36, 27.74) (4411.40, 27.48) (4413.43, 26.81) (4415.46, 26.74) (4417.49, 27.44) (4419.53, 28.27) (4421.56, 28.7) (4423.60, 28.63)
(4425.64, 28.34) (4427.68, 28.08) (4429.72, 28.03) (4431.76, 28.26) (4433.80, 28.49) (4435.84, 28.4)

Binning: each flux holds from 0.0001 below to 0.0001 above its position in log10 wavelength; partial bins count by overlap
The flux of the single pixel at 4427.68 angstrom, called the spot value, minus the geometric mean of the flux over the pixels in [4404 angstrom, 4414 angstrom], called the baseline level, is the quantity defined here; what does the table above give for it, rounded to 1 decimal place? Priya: 1.1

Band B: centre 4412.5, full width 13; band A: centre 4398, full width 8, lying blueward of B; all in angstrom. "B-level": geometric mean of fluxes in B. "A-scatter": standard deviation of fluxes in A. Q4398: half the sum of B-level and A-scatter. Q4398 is 13.7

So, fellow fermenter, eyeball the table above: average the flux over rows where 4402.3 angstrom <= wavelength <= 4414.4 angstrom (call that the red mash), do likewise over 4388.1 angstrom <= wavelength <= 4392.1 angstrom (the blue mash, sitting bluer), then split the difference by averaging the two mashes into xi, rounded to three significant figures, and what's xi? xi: 25.7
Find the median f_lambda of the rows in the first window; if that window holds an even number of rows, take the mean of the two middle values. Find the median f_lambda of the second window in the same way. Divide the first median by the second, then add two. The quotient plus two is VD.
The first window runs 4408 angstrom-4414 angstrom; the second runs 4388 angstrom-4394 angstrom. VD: 3.11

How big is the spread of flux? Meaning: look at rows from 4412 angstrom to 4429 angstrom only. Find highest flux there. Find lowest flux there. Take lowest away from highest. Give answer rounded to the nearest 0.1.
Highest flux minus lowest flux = 2.0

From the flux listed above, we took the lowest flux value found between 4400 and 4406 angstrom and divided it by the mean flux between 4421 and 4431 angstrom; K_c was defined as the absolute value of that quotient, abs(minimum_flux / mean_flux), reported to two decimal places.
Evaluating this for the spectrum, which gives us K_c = 0.85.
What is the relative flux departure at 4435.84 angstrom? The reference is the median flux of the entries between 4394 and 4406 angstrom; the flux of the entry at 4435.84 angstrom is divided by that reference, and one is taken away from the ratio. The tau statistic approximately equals 0.170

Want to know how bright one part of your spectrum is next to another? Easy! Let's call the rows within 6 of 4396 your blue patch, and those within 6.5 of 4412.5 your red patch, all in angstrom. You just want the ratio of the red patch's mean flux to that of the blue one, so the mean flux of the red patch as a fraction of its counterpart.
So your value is 1.12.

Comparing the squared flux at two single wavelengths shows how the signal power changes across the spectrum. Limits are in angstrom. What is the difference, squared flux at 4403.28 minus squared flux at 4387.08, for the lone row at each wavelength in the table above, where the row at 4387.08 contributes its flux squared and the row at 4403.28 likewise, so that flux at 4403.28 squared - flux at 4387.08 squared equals -29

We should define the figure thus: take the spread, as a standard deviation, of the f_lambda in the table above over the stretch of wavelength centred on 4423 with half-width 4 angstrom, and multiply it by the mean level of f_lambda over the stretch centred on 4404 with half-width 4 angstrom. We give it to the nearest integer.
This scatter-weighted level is 5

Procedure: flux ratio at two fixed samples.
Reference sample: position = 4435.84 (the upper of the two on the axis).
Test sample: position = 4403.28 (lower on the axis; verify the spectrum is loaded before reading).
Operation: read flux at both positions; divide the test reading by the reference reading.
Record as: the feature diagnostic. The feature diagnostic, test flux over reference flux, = 0.876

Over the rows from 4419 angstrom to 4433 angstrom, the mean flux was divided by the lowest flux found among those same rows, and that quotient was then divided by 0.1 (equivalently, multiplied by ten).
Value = 10.11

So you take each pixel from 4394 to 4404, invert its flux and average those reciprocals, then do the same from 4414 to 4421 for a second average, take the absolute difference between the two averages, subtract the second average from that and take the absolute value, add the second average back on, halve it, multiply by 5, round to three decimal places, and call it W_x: 0.170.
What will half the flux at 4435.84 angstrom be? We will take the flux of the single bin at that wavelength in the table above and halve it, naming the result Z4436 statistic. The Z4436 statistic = 14.2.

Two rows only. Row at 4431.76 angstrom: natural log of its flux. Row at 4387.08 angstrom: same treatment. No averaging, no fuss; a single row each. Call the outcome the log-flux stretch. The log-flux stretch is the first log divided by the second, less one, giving 0.032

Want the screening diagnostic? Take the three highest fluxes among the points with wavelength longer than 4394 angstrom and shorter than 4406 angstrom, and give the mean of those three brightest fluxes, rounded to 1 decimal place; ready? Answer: 25.1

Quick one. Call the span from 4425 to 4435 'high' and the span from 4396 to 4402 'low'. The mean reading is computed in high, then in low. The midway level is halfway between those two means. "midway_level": 26.1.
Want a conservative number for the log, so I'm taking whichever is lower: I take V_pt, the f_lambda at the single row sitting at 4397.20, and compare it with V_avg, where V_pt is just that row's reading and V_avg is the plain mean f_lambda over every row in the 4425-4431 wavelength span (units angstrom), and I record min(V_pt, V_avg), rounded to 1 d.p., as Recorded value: 24.0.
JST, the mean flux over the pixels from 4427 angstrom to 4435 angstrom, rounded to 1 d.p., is 28.2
